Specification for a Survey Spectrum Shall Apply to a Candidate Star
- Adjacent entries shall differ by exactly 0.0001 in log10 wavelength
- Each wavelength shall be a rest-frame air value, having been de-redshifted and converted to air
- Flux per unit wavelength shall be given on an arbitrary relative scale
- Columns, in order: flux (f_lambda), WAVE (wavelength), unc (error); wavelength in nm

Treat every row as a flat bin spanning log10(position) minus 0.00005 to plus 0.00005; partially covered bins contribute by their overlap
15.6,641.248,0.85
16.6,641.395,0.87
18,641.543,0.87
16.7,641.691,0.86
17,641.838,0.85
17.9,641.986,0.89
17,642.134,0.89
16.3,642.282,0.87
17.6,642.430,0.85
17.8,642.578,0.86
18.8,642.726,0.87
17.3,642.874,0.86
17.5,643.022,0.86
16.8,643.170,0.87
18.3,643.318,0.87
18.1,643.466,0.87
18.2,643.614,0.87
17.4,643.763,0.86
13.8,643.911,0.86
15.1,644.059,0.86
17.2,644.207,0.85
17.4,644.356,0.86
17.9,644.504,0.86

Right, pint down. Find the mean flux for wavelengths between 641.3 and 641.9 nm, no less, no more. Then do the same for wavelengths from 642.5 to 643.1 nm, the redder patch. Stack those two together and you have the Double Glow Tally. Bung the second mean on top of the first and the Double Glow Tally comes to 34.9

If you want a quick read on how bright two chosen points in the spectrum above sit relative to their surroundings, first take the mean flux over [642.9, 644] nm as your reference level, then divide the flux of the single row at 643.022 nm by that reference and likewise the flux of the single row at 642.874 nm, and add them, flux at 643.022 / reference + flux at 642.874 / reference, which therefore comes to 2.03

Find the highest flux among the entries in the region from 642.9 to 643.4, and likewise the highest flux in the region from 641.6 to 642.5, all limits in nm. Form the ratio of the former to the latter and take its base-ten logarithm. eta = 0.010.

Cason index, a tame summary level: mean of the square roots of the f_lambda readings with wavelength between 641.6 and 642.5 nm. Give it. 4.13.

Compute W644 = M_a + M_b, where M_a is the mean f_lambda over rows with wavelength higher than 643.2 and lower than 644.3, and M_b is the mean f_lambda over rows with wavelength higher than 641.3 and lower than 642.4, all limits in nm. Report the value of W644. 33.9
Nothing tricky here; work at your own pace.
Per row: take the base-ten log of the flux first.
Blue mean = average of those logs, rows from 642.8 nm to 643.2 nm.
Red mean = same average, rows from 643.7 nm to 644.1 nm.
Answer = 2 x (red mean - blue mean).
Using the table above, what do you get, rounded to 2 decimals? -0.10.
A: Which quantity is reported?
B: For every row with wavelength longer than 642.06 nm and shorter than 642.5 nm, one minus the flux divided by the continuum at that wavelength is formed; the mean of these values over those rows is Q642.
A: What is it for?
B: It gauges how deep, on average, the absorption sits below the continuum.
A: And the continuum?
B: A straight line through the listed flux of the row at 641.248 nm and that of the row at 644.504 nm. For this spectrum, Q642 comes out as -0.039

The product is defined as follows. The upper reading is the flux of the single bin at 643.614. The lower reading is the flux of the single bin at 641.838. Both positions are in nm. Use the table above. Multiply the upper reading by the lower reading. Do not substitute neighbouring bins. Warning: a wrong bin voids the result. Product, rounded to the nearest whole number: 309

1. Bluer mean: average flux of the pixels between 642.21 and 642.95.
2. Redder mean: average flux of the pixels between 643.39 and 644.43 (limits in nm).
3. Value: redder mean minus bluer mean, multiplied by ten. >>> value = -8.2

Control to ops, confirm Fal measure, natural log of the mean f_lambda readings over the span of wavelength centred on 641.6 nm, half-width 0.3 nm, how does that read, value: 2.84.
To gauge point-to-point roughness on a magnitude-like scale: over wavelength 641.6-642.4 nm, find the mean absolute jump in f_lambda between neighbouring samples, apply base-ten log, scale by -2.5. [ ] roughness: 0.39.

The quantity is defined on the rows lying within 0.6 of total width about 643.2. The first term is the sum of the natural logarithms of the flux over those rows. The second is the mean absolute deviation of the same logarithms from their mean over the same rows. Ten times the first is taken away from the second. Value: -115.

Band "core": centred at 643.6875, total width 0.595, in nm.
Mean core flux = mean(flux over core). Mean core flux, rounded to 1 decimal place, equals 16.9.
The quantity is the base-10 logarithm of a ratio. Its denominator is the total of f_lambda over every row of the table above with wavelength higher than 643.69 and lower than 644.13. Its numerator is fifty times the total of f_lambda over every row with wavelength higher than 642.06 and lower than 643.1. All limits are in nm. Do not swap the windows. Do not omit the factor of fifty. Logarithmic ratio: 2.1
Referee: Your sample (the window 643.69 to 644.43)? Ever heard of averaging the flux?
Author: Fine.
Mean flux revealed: 16.2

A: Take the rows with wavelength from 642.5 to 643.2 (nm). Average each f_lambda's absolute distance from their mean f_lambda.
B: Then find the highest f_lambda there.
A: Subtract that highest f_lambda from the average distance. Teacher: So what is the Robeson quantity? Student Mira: -18.3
